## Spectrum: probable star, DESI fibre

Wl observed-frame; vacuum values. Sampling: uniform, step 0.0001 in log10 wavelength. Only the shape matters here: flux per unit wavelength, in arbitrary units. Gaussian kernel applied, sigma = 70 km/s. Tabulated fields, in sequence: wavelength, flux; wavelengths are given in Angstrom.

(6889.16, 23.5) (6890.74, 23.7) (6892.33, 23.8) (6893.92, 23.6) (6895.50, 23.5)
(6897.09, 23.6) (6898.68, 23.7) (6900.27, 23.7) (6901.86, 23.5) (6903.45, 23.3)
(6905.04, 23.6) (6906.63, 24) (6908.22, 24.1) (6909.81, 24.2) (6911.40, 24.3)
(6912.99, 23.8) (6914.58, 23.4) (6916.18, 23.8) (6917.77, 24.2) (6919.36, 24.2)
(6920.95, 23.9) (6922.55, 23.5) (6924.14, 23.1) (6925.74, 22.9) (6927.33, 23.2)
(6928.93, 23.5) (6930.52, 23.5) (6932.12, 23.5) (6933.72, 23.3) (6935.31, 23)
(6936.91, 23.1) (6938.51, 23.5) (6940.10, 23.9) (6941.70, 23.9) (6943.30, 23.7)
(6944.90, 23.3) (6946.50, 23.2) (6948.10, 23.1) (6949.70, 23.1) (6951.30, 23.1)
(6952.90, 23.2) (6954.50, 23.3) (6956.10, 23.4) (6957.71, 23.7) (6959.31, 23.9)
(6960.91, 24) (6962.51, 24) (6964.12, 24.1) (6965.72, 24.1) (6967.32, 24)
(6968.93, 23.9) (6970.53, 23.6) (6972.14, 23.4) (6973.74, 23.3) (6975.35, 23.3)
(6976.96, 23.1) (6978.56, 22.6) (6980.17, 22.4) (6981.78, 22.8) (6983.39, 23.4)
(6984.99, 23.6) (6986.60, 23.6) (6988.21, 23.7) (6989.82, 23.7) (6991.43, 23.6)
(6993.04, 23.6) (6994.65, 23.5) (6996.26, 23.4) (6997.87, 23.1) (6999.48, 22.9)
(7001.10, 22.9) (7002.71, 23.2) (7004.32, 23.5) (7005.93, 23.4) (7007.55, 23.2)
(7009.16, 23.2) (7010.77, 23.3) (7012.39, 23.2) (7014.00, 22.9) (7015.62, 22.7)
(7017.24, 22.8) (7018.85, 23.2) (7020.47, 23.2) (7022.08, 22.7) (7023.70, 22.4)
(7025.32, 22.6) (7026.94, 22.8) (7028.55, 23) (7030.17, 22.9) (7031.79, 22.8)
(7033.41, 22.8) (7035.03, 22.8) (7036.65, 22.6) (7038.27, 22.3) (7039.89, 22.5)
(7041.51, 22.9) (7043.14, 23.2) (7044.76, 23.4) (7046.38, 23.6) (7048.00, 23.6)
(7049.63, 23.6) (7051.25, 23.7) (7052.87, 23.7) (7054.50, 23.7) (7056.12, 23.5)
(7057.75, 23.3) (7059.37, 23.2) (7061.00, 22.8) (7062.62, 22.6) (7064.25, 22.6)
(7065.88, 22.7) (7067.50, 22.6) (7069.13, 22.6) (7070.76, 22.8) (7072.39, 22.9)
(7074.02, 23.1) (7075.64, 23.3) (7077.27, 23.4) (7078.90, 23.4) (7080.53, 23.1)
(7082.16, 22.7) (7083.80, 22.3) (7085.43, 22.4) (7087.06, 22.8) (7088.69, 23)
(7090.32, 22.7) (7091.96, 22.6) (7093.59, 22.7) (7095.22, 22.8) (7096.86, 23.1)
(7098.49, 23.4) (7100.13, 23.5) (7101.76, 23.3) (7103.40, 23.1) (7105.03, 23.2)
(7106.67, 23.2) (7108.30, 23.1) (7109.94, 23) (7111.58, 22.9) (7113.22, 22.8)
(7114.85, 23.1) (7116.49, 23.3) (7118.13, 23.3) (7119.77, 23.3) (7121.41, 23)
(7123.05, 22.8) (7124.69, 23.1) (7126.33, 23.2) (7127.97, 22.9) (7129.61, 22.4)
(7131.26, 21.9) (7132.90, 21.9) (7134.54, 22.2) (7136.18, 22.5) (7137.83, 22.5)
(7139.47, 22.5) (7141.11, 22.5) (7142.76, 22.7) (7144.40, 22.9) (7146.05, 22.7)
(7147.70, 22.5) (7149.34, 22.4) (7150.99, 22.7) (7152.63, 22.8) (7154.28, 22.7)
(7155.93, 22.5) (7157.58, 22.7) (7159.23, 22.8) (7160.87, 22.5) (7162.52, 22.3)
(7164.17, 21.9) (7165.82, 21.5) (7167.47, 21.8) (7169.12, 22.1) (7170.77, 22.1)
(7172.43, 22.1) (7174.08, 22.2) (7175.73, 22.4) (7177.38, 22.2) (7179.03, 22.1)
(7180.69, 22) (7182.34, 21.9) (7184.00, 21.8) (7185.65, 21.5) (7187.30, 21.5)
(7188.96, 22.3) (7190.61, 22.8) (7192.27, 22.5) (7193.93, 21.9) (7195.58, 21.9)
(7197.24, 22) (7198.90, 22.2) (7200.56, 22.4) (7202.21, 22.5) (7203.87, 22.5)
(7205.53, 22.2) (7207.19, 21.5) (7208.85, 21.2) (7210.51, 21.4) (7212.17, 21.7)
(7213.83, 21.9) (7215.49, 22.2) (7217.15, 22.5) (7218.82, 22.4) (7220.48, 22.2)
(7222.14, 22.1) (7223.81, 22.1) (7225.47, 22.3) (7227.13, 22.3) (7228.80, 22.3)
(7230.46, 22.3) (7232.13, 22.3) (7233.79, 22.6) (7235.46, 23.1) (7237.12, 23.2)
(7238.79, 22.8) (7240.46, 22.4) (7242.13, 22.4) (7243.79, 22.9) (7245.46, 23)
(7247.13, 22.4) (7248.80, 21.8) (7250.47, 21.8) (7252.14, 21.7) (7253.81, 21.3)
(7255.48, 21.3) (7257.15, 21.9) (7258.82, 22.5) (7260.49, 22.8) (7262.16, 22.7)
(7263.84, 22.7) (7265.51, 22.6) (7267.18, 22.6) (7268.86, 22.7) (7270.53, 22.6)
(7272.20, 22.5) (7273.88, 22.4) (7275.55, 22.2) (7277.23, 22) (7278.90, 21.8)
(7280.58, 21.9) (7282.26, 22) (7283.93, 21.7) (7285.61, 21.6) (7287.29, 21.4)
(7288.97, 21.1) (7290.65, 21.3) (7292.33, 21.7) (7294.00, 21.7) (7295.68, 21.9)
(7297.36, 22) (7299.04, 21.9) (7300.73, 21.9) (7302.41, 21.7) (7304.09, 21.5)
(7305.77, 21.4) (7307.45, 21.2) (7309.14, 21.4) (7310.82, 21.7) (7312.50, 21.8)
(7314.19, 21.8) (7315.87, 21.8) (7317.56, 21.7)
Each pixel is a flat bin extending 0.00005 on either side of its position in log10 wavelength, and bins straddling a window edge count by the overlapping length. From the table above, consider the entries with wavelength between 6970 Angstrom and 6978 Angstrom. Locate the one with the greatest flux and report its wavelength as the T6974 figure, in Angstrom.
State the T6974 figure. 6970.53 Angstrom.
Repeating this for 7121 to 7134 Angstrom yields 7126.33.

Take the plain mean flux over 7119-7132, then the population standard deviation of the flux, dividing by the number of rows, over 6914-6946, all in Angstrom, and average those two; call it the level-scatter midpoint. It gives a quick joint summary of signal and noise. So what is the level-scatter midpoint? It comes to 11.6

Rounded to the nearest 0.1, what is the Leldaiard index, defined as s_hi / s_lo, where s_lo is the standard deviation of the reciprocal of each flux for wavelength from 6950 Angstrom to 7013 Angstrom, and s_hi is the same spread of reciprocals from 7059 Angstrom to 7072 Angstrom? 0.5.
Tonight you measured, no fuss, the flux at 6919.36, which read 24.2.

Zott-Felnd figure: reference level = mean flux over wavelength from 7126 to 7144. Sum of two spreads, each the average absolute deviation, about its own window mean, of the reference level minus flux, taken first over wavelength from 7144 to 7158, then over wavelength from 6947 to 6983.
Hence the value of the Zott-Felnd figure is 0.53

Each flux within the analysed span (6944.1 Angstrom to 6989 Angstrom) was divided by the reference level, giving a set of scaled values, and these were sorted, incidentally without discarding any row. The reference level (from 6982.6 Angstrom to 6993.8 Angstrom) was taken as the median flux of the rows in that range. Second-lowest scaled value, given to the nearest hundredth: 0.96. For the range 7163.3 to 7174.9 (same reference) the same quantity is 0.92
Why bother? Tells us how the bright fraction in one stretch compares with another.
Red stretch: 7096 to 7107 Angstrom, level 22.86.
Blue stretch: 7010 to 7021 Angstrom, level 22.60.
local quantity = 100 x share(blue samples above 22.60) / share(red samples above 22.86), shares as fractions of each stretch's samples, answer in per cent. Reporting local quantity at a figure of 100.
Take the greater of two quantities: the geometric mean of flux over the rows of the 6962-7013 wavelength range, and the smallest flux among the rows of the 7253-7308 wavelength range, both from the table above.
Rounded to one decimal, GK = 23.4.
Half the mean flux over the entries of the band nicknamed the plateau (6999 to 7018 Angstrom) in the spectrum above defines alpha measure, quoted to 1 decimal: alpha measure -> 11.5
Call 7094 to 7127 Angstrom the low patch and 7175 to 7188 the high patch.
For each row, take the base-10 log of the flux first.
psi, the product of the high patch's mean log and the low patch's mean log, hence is 1.83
